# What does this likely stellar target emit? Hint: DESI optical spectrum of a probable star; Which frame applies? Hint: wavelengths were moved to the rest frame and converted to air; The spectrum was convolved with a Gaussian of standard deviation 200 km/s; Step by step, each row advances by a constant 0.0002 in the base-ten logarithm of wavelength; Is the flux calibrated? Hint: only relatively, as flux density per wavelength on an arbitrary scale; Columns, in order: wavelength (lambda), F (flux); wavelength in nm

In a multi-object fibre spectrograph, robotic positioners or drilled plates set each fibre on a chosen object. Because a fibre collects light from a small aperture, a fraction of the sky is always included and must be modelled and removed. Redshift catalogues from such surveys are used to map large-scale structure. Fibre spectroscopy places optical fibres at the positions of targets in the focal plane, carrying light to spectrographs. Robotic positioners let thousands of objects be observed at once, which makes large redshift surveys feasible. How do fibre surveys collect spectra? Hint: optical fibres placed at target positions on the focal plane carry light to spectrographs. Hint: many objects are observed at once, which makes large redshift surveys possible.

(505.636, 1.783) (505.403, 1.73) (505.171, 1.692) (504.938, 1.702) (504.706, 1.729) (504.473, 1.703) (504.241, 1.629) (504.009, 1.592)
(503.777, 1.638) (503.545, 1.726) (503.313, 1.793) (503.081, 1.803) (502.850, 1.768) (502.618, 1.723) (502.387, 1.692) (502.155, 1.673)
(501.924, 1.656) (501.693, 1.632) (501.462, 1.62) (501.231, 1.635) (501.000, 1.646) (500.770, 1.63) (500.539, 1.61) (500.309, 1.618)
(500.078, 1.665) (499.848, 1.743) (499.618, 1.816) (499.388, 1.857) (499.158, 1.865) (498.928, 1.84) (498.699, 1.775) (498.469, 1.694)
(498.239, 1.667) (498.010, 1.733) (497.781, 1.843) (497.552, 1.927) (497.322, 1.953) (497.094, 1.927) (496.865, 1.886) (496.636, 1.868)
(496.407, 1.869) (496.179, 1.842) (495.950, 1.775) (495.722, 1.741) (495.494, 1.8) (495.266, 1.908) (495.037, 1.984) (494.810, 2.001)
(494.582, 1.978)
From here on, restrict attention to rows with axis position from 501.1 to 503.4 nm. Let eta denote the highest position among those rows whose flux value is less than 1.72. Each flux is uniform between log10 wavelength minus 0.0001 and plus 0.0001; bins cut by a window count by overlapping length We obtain 502.387 nm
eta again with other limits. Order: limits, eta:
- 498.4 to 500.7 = 500.539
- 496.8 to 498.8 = 498.469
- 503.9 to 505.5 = 505.171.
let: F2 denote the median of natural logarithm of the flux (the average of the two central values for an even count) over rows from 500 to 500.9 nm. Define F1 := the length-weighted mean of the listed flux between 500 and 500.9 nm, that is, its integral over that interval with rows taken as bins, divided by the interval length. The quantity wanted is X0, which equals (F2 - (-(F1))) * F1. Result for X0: 3.45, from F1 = 1.63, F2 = 0.48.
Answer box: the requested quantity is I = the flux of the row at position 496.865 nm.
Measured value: 1.886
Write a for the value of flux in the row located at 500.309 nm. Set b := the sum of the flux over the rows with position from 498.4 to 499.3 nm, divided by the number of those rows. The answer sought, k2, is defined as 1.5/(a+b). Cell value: 0.440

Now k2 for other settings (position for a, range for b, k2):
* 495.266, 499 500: 0.402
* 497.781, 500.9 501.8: 0.431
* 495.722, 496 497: 0.416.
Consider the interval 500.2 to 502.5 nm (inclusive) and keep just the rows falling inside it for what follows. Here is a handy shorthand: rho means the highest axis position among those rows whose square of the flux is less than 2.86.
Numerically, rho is 502.155 nm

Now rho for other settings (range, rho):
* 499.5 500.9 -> 500.770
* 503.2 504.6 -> 504.241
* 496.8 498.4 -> 498.239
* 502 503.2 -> 502.155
